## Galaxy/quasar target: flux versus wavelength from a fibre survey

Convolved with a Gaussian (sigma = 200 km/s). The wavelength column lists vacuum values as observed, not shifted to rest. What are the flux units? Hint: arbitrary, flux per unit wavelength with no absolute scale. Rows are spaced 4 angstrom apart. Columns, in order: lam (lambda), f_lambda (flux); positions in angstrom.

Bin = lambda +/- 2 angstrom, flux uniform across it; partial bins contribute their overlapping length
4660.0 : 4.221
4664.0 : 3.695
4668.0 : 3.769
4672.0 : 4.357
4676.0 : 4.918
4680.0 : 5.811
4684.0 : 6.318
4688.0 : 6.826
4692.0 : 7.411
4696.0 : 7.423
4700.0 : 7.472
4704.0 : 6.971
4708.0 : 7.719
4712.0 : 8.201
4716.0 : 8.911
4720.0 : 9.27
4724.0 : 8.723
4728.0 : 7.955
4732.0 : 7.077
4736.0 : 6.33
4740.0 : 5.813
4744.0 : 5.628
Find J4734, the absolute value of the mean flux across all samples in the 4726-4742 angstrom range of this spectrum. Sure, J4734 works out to 6.8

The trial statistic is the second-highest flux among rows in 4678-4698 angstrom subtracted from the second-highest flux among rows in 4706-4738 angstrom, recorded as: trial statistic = 1.5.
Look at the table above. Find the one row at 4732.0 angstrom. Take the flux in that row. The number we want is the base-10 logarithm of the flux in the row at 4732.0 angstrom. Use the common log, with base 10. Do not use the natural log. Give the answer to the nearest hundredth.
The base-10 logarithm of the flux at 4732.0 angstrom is 0.85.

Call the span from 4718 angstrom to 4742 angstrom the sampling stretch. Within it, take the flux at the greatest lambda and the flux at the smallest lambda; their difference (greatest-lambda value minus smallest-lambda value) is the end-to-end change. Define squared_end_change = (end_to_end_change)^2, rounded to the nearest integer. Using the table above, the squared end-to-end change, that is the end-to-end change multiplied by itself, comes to 12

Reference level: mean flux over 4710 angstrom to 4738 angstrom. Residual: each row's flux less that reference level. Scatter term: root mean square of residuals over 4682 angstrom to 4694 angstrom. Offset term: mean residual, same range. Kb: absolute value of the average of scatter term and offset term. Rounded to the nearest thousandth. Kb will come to 0.040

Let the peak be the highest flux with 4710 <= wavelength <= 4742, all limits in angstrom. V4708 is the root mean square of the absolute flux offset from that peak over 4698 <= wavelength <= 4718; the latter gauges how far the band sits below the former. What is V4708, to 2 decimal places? 1.56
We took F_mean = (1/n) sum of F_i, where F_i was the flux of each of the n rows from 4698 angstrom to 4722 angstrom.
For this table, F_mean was 8.1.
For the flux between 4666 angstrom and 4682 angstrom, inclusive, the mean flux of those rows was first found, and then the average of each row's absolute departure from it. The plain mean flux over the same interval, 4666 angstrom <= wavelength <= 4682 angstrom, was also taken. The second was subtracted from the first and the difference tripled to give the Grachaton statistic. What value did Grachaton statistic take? -12.2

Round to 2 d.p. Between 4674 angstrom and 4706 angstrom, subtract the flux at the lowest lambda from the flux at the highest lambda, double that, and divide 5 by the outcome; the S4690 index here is 1.22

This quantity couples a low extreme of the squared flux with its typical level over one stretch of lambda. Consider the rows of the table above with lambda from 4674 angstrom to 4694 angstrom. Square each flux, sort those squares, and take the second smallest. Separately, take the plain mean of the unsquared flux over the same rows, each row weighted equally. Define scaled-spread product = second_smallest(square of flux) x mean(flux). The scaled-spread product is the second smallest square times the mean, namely 211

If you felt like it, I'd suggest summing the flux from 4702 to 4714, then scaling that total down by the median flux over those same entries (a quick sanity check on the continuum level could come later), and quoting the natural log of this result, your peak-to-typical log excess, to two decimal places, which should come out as 1.09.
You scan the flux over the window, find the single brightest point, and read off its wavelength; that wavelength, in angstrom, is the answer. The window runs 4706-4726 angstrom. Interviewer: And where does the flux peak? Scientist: 4720.0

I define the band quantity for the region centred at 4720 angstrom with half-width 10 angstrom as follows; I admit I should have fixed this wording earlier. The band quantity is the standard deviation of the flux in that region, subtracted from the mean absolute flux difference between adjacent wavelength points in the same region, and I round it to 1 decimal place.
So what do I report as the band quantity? 0.1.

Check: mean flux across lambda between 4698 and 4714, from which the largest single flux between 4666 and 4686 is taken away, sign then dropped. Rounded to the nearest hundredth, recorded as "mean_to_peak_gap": 1.27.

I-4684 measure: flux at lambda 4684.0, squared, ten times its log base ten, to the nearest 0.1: 16.0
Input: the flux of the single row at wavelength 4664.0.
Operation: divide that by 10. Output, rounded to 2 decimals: 0.37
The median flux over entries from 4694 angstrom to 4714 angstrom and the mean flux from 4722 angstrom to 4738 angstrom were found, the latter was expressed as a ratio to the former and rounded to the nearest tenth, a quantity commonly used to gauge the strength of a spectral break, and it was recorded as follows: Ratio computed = 1.0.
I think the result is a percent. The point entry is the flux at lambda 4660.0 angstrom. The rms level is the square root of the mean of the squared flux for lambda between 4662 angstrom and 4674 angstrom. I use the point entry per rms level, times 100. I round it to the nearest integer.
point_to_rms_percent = 107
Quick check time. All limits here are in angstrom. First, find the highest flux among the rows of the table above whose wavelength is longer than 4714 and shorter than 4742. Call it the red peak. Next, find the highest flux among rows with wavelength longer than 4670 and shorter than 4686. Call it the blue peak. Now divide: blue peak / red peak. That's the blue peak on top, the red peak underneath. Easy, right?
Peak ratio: 0.68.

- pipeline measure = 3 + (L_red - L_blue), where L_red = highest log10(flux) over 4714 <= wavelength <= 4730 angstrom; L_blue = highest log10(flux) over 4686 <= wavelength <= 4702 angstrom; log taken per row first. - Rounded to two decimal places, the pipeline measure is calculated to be 3.09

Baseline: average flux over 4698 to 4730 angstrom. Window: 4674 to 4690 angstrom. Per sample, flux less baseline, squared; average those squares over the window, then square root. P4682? 2.30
